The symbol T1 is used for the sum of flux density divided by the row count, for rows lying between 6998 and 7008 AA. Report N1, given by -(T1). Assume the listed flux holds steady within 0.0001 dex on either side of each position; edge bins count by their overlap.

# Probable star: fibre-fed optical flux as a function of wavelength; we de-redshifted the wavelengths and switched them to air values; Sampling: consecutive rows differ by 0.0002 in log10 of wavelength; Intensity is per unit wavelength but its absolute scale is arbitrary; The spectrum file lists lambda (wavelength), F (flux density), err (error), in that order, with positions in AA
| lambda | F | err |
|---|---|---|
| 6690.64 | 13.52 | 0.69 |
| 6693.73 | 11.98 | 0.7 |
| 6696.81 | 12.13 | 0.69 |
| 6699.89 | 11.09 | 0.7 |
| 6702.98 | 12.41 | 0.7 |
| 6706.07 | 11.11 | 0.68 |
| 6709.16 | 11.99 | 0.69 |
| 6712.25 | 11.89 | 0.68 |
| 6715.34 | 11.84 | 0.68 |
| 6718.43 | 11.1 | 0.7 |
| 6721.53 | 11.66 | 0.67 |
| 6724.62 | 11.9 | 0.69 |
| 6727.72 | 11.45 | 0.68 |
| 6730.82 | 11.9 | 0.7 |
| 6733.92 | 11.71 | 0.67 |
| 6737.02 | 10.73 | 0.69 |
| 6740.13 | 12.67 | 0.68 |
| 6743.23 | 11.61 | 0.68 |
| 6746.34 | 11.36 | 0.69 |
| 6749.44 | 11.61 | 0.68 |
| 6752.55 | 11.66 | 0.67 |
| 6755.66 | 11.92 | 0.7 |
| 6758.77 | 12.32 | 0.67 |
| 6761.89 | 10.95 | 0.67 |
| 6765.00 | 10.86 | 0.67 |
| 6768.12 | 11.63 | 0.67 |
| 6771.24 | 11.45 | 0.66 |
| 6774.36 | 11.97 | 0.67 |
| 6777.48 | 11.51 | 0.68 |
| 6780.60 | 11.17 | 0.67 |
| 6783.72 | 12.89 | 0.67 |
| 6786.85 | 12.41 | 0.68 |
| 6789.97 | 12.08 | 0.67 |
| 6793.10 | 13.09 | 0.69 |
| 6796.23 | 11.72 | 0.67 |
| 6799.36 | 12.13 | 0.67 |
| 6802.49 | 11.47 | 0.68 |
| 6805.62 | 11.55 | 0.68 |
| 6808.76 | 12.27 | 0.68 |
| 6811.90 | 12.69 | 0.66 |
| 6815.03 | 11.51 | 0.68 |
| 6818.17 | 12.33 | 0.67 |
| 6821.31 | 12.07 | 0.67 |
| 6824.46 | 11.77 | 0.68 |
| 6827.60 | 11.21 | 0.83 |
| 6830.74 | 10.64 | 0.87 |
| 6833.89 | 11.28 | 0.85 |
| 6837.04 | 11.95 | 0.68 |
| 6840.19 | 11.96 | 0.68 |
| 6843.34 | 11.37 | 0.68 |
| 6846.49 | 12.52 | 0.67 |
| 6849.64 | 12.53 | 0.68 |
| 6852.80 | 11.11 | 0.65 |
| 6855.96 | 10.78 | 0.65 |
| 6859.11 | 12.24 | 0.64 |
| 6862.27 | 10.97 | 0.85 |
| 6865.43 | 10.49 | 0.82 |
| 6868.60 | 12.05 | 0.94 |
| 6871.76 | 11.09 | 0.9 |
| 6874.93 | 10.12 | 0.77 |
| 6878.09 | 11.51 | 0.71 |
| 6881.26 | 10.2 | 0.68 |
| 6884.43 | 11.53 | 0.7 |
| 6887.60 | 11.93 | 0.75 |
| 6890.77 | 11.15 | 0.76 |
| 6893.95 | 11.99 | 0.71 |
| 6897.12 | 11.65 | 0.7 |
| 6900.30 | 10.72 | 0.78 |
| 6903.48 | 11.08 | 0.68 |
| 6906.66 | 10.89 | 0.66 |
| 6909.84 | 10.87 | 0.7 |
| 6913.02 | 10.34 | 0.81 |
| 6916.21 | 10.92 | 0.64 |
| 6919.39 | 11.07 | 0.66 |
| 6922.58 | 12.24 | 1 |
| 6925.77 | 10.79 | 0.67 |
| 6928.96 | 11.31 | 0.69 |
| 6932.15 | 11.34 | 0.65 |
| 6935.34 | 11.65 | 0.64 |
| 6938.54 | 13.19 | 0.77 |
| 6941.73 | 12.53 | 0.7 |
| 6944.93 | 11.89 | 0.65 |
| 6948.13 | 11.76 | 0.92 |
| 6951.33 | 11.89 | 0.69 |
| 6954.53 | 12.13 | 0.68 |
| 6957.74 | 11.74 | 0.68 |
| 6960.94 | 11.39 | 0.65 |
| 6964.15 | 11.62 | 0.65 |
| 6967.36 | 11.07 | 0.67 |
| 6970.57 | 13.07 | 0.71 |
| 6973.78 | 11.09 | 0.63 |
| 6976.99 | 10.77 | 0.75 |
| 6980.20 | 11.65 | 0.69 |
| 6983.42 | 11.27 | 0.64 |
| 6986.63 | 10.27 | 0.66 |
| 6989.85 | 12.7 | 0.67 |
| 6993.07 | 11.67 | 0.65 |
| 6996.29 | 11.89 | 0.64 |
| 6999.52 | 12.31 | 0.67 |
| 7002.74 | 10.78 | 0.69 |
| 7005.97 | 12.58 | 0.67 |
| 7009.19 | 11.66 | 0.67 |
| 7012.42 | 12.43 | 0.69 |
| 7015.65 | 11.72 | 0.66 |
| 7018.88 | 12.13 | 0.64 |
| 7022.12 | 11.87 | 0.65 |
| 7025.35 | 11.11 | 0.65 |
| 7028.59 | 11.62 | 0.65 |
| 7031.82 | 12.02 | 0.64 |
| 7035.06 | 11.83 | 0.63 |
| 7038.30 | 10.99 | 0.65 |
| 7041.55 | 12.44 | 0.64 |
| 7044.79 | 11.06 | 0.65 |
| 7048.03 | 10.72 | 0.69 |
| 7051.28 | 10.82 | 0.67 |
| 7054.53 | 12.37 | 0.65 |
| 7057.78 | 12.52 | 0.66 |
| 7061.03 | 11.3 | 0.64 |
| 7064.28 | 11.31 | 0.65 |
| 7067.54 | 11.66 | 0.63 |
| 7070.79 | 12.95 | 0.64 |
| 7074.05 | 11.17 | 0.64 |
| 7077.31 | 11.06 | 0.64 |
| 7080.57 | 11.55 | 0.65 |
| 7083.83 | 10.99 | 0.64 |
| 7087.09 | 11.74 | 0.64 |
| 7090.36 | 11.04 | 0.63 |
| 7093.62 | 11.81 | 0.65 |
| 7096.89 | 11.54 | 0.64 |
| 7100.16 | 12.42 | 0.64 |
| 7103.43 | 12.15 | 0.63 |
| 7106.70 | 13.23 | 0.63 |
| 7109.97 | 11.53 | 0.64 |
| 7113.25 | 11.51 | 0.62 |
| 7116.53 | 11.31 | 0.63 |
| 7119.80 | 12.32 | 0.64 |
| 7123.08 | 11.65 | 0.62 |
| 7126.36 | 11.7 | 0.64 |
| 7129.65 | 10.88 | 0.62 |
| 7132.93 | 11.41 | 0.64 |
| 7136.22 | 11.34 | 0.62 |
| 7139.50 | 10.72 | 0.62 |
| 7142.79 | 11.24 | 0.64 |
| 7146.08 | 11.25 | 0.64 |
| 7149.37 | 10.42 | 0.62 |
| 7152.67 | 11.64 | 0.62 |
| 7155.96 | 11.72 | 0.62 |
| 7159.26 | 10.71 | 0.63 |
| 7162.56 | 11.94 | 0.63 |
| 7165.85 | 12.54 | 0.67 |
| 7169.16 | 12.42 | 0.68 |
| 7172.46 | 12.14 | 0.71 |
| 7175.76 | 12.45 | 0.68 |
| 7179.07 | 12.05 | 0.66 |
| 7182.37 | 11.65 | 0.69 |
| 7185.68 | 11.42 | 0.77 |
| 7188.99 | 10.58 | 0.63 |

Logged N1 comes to -11.9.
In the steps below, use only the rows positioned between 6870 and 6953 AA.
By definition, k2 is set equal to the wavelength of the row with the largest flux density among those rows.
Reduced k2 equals 6938.54 AA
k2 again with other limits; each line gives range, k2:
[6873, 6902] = 6893.95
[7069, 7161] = 7106.70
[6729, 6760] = 6740.13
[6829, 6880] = 6849.64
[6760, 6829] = 6793.10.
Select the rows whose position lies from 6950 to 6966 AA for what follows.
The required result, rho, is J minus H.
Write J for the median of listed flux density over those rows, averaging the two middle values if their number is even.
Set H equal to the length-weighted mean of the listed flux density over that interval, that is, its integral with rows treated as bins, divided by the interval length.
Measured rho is 0.00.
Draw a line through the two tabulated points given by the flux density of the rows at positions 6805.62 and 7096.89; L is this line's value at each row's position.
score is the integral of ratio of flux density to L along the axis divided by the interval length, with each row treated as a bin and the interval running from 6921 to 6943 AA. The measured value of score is 1.03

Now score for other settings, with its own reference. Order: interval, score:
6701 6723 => 1.01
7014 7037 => 1.02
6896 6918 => 0.94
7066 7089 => 1.00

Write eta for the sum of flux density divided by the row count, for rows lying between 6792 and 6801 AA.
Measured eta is 12.3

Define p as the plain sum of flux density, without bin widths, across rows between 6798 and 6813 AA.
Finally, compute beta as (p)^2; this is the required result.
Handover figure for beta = 3613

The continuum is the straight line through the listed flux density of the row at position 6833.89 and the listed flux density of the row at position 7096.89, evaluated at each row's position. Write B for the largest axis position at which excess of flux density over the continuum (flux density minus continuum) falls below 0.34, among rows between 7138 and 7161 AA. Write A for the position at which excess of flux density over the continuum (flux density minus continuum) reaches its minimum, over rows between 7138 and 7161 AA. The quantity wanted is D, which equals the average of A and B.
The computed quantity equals 7154.3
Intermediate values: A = 7149.37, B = 7159.26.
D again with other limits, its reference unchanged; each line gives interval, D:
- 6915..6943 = 6930.6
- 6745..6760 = 6746.3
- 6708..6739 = 6737.0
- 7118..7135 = 7131.3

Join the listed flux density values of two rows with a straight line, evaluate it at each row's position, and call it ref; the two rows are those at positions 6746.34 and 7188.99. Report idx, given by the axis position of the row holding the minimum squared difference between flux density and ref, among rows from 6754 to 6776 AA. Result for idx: 6771.24 AA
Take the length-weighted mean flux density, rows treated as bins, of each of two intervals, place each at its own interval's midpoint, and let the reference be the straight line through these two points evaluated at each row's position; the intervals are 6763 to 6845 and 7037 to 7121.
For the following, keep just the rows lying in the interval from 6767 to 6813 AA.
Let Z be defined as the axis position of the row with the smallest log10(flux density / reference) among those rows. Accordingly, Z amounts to 6780.60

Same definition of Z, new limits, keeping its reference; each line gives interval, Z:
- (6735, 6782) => 6737.02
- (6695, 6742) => 6737.02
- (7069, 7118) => 7083.83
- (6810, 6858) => 6830.74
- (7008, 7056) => 7048.03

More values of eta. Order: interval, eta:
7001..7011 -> 11.7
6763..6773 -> 11.3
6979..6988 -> 11.1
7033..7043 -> 11.8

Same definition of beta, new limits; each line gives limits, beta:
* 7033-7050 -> 3254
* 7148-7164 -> 3184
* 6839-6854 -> 3539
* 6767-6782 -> 3333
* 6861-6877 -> 2994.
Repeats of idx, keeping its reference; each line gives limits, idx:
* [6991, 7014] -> 7002.74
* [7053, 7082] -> 7077.31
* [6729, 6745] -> 6743.23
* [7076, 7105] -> 7083.83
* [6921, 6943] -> 6925.77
